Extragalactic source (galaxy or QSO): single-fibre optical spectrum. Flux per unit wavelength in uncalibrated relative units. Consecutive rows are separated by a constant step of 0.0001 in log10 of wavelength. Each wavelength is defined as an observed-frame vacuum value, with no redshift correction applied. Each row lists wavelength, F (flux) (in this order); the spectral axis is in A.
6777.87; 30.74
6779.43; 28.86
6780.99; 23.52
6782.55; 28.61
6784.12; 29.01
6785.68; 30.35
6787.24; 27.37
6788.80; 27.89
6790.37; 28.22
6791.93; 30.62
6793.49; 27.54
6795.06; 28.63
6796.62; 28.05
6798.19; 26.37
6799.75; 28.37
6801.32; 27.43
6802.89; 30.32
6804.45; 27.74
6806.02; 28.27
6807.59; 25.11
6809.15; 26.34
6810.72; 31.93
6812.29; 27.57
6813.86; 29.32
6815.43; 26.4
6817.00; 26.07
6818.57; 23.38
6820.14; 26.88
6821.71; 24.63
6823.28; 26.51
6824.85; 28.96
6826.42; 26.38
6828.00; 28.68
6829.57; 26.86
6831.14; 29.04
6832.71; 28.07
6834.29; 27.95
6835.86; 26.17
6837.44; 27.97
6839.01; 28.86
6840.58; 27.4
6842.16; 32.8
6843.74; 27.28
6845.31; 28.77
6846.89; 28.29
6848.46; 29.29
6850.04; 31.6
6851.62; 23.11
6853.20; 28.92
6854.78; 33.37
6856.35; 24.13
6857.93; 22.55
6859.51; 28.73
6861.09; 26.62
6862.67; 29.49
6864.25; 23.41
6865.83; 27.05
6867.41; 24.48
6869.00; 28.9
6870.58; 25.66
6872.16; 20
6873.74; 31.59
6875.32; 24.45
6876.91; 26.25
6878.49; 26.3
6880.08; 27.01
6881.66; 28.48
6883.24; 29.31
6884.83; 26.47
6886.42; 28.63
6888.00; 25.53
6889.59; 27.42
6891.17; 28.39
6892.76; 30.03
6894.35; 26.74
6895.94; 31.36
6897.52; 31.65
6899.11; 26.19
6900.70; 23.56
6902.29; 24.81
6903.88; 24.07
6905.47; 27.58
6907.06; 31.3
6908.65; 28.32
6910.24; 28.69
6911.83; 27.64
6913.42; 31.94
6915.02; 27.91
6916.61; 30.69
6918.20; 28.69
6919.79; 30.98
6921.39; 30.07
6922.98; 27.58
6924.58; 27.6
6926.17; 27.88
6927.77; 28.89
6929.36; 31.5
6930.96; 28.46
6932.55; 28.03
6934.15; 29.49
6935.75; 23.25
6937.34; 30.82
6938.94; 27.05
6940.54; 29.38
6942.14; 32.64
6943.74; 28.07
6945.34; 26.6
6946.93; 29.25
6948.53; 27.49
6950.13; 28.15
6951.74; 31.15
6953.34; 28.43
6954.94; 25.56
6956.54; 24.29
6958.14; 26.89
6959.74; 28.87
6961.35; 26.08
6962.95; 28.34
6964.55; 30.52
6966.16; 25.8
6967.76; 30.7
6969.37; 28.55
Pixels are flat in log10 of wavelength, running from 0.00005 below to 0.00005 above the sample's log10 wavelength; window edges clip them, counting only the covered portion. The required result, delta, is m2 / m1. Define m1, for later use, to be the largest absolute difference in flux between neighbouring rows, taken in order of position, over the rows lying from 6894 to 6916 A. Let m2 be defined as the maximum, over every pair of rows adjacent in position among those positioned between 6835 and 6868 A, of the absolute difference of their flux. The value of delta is 1.7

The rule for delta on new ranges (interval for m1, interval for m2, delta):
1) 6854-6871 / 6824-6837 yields 0.3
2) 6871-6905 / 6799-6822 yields 0.5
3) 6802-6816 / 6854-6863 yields 1.7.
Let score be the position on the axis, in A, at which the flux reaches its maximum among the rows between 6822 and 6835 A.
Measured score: 6831.14 A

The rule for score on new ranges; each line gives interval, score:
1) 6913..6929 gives 6913.42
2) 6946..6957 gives 6951.74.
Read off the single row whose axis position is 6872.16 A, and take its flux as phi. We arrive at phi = 20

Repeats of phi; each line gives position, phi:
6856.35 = 24.13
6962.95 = 28.34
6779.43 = 28.86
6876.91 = 26.25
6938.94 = 27.05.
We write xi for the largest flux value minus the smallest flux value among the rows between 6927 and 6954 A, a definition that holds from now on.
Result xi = 9.4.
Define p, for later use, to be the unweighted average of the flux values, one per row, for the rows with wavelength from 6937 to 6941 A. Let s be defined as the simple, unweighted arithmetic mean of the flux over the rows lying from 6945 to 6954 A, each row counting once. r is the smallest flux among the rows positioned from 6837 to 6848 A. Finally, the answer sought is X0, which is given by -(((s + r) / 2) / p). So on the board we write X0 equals -0.96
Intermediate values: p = 29.1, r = 27.28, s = 28.5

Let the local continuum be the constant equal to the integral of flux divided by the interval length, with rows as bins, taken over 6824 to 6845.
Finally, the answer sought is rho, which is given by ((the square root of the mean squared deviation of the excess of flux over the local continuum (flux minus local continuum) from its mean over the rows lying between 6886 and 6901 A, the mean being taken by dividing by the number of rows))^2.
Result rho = 6.0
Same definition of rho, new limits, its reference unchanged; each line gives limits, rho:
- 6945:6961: 3.5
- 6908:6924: 2.2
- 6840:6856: 8.1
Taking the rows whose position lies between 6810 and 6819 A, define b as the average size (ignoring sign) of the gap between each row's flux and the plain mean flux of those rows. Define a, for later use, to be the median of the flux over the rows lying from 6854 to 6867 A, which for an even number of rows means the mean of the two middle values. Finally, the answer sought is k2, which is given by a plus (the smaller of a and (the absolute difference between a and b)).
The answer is 52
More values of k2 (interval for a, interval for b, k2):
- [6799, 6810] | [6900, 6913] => 53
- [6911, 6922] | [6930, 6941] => 58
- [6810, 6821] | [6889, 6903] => 51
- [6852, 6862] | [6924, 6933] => 54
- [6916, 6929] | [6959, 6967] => 56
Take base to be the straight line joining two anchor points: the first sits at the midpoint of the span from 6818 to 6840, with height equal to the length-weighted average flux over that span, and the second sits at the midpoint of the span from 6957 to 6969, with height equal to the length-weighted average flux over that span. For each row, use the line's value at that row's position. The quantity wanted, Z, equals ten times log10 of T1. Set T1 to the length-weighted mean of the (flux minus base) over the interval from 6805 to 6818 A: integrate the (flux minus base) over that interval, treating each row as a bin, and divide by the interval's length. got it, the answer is -3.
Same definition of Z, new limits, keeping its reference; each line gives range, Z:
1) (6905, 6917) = 2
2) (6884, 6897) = -3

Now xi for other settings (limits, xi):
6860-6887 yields 11.6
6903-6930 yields 7.9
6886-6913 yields 8.1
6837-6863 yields 10.8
